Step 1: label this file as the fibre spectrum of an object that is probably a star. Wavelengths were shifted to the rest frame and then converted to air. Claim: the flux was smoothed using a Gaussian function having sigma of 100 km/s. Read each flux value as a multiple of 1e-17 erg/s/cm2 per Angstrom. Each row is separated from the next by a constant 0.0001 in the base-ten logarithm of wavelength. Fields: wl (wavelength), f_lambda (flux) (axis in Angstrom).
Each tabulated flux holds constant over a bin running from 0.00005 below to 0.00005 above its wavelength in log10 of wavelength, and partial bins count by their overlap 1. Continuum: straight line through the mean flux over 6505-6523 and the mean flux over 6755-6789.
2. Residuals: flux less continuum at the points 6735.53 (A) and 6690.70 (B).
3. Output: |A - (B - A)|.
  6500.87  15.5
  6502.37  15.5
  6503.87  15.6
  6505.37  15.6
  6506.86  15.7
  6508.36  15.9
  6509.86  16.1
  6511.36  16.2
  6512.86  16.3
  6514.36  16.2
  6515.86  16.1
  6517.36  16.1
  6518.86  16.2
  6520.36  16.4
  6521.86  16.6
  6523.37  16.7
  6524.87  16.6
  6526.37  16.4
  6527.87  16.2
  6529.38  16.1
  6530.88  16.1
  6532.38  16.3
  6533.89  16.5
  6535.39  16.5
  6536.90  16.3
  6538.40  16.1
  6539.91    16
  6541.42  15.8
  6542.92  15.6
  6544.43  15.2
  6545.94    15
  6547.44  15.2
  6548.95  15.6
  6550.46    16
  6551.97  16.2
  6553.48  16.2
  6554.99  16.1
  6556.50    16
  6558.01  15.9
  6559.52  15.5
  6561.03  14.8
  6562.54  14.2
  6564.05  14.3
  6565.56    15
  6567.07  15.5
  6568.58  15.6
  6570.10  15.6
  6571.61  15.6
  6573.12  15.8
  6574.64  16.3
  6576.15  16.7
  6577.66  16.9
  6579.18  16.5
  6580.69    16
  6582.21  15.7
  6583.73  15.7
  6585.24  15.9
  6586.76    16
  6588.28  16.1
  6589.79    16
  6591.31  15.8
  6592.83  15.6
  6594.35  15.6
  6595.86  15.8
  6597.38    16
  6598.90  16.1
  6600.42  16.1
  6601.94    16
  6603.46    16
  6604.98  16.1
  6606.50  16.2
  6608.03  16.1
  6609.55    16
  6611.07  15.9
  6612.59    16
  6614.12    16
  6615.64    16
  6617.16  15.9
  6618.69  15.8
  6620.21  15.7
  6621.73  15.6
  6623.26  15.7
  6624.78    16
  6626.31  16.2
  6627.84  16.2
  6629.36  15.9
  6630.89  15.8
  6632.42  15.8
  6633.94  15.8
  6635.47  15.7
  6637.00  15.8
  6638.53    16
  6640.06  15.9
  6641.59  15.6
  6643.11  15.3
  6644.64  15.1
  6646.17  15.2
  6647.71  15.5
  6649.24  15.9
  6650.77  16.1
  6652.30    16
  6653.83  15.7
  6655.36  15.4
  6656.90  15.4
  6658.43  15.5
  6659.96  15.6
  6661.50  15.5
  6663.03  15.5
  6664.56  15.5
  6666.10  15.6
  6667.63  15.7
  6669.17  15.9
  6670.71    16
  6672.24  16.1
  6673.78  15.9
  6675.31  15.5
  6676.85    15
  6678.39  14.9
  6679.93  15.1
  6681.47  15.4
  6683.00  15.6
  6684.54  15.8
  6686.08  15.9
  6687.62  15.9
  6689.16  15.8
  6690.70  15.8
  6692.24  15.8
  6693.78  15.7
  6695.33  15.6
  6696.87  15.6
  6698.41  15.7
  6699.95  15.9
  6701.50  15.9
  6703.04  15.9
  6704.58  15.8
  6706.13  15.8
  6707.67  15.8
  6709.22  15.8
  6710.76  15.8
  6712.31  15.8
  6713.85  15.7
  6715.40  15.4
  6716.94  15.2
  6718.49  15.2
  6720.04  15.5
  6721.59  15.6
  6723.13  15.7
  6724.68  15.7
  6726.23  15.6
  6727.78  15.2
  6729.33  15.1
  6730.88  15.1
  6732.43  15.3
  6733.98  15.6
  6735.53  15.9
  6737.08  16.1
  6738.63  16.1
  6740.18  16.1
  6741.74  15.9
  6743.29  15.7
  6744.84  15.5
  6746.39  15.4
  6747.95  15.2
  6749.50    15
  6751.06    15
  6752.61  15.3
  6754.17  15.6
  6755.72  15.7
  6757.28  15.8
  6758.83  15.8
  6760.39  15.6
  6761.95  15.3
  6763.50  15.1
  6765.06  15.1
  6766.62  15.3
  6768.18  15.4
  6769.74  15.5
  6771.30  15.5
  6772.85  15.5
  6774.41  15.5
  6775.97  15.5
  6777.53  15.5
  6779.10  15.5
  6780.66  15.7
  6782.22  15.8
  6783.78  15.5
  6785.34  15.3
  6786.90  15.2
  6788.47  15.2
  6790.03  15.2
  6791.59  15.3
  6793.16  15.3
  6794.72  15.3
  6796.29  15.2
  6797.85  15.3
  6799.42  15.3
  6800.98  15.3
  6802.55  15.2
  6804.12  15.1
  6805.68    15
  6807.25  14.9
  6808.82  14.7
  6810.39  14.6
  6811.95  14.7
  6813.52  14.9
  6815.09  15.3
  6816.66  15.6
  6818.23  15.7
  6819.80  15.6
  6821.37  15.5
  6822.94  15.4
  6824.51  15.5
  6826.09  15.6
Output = 0.6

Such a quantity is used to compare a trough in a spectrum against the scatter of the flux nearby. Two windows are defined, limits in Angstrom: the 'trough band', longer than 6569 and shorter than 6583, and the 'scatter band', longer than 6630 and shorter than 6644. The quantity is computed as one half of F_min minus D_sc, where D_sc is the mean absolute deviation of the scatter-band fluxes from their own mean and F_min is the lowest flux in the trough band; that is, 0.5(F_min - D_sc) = 7.73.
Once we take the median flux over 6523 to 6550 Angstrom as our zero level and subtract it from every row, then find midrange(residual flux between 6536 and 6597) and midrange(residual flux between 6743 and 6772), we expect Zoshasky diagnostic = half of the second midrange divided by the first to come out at 0.64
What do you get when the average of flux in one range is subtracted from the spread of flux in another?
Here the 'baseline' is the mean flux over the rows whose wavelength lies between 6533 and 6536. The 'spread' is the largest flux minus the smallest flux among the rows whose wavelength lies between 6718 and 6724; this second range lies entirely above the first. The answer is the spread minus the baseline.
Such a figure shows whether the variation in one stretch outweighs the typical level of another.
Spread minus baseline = -16.0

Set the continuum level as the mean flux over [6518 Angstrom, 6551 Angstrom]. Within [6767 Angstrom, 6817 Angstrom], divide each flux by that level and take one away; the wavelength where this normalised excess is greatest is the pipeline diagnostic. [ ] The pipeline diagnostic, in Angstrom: 6782.22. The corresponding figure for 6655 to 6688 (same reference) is 6672.24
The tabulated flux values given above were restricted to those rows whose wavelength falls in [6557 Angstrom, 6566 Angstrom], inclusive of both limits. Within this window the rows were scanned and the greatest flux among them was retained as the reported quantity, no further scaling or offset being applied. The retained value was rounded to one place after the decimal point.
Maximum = 15.9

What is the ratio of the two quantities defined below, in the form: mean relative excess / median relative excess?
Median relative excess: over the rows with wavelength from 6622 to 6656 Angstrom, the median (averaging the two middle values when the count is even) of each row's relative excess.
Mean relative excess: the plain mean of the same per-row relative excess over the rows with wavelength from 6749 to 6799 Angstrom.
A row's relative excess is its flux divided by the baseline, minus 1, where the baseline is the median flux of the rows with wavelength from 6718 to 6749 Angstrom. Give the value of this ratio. -1.0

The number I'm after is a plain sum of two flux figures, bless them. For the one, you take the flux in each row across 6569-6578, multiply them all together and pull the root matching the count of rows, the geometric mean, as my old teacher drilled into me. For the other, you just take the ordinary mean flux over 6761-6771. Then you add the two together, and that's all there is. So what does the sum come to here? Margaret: 31.4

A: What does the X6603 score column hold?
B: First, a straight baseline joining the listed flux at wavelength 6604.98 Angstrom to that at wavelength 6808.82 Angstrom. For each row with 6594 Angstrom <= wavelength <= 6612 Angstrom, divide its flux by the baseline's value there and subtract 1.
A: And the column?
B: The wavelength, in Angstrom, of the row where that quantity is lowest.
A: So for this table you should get 6594.35 Angstrom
